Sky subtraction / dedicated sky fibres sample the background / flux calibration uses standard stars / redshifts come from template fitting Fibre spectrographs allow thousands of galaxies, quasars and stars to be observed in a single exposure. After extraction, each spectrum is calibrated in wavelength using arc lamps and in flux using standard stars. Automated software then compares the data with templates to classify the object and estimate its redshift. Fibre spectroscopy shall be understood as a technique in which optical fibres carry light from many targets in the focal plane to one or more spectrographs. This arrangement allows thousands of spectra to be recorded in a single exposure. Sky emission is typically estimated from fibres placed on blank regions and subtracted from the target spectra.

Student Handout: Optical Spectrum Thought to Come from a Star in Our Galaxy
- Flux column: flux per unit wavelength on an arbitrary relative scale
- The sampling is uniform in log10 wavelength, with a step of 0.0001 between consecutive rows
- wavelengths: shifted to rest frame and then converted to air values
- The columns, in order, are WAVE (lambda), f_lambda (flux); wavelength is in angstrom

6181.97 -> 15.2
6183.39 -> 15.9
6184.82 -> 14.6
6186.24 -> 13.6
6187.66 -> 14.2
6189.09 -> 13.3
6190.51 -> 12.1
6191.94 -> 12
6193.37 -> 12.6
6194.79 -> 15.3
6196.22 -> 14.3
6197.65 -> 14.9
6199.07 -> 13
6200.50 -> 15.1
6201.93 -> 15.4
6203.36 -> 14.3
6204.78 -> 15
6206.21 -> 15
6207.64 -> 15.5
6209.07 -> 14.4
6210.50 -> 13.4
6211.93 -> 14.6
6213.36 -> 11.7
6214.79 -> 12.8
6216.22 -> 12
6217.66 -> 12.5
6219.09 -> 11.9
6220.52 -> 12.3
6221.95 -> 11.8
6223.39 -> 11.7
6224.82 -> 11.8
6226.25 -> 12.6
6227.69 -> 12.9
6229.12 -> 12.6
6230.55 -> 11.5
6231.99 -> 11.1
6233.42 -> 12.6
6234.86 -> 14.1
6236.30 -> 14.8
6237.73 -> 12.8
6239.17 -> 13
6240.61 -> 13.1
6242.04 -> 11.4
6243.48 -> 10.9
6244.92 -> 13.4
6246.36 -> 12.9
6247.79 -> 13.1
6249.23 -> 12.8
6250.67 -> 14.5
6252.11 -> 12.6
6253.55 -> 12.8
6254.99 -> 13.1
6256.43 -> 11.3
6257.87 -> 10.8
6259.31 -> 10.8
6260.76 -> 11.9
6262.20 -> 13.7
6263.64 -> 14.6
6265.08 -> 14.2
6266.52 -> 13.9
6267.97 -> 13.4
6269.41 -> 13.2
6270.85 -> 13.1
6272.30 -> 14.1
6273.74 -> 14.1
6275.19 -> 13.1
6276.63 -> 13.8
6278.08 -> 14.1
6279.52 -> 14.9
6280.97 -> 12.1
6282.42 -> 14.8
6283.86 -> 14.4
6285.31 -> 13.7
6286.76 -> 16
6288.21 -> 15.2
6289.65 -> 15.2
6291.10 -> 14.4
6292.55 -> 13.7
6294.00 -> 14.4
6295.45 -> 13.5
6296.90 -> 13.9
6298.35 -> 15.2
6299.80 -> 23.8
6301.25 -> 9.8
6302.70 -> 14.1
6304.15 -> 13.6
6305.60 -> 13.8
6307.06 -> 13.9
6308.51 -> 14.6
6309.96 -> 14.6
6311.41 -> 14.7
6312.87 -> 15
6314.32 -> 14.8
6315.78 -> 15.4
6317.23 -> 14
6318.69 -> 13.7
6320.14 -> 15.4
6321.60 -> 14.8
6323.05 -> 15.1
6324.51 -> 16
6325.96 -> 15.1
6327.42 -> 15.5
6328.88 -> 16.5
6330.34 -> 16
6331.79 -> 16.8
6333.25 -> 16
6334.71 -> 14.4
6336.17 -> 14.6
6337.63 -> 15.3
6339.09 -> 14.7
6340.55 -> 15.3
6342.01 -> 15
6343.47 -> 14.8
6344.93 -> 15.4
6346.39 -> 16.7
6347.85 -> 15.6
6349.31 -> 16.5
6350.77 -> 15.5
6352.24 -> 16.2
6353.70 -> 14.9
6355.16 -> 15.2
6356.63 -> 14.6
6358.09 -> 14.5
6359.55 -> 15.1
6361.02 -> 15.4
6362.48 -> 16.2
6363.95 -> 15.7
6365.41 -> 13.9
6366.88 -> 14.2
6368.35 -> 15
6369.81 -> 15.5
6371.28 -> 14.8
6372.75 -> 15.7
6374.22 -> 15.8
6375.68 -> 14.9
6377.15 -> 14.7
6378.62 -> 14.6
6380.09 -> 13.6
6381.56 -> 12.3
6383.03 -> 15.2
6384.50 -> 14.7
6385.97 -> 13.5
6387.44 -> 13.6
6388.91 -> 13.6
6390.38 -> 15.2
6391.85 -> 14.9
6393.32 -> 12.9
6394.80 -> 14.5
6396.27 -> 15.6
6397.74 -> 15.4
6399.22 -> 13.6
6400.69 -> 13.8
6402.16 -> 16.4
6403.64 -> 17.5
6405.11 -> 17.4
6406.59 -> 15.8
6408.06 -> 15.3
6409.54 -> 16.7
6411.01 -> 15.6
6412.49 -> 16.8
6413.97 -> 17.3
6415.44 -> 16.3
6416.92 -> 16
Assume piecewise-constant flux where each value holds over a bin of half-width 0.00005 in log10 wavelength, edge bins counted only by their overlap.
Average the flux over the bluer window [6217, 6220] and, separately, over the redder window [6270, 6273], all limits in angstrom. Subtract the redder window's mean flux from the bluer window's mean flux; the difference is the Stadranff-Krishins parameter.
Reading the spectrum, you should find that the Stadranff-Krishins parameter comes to -1.4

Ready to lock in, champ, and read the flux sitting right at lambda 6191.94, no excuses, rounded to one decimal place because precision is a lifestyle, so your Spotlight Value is 12.0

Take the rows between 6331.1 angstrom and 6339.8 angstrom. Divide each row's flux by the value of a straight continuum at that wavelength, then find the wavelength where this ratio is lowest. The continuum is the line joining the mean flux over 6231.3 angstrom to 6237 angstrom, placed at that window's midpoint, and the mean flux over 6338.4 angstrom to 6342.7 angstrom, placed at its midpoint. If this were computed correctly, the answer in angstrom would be 6334.71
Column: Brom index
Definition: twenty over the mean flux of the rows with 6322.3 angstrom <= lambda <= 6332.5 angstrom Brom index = 1.26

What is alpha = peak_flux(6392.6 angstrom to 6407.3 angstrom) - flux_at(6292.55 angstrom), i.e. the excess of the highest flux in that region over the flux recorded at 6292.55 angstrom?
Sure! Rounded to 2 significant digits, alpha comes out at 3.8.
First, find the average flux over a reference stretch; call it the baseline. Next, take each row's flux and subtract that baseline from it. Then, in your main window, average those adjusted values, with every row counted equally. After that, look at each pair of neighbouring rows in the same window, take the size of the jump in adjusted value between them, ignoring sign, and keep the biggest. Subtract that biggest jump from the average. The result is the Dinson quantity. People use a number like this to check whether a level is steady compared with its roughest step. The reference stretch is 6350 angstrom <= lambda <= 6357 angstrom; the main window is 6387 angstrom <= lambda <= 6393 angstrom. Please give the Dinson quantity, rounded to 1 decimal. -2.6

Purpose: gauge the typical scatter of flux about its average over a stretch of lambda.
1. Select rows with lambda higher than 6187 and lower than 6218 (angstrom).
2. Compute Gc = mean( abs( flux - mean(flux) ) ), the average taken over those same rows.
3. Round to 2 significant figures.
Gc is 1.1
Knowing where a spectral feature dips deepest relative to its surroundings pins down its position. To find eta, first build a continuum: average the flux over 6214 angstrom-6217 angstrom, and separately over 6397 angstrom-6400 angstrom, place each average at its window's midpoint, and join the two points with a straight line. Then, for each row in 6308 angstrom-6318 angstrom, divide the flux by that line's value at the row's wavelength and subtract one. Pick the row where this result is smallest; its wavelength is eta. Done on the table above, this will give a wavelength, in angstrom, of 6317.23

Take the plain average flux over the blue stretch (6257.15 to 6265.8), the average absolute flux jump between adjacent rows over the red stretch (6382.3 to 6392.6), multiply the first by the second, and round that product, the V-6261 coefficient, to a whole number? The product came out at 8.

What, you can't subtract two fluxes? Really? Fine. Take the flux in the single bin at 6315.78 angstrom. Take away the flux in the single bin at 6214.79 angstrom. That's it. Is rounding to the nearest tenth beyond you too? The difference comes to 2.6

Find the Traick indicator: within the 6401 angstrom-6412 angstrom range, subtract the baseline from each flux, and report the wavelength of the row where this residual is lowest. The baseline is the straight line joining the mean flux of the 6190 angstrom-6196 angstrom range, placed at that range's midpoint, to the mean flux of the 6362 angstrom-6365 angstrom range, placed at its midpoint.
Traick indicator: 6408.06 angstrom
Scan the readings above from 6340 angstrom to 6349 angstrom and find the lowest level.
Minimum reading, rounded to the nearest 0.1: 14.8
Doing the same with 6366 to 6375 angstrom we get 14.2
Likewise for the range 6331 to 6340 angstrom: 14.4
